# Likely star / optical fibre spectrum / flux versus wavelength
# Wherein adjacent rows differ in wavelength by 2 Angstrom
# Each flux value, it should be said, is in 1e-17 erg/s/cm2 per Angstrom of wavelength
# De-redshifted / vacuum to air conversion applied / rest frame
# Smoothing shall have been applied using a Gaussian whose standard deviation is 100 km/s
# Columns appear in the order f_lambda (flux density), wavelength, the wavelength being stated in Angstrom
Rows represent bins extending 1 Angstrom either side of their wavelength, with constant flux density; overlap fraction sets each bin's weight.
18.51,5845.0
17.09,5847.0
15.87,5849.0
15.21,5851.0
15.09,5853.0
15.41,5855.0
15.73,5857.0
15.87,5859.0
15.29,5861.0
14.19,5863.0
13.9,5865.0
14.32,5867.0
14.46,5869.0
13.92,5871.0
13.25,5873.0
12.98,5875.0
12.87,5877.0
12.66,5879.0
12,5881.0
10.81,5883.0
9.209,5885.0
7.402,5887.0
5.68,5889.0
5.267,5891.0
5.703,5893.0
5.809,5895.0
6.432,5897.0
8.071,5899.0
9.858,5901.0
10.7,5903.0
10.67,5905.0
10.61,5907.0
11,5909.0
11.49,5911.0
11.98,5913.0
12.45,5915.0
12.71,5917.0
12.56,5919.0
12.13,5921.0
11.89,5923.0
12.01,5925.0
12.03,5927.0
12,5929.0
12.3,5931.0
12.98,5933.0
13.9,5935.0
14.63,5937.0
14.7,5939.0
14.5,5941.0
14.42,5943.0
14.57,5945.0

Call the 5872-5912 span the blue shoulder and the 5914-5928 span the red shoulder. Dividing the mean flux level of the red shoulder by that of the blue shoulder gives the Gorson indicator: 1.3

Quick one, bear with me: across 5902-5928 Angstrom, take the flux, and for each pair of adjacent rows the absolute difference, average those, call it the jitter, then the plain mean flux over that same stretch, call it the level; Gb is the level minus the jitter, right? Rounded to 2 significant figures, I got 11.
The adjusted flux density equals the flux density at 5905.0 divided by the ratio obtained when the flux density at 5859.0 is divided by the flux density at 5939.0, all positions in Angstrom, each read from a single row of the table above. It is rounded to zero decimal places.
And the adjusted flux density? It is 10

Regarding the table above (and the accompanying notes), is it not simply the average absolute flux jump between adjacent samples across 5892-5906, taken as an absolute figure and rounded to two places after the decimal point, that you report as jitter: 0.84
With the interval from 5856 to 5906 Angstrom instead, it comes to 0.72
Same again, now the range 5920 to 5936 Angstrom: 0.33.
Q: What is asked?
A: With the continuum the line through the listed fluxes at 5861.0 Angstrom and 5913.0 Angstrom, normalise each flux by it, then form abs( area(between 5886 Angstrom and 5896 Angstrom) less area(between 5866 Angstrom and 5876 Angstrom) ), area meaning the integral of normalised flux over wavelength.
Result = 4.9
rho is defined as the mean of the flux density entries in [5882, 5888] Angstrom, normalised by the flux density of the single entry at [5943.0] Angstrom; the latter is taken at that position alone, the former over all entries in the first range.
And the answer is 0.6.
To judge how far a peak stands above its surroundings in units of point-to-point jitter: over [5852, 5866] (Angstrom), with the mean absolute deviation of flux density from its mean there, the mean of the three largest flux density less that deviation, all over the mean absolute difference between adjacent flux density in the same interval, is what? 33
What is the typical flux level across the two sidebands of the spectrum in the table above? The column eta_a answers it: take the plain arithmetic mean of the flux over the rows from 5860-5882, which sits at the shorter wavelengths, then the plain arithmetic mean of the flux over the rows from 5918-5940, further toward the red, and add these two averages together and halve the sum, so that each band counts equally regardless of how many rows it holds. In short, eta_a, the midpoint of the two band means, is 13.2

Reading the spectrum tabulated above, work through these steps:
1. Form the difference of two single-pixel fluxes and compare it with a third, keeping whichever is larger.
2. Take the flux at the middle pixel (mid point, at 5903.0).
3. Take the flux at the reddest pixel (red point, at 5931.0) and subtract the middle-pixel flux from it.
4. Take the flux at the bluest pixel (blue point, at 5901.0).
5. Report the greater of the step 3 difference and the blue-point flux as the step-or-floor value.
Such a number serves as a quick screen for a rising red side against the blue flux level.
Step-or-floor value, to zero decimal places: 10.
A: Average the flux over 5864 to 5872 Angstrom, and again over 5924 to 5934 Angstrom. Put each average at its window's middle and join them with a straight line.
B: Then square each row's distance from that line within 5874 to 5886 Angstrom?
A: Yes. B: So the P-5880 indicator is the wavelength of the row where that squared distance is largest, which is 5885.0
